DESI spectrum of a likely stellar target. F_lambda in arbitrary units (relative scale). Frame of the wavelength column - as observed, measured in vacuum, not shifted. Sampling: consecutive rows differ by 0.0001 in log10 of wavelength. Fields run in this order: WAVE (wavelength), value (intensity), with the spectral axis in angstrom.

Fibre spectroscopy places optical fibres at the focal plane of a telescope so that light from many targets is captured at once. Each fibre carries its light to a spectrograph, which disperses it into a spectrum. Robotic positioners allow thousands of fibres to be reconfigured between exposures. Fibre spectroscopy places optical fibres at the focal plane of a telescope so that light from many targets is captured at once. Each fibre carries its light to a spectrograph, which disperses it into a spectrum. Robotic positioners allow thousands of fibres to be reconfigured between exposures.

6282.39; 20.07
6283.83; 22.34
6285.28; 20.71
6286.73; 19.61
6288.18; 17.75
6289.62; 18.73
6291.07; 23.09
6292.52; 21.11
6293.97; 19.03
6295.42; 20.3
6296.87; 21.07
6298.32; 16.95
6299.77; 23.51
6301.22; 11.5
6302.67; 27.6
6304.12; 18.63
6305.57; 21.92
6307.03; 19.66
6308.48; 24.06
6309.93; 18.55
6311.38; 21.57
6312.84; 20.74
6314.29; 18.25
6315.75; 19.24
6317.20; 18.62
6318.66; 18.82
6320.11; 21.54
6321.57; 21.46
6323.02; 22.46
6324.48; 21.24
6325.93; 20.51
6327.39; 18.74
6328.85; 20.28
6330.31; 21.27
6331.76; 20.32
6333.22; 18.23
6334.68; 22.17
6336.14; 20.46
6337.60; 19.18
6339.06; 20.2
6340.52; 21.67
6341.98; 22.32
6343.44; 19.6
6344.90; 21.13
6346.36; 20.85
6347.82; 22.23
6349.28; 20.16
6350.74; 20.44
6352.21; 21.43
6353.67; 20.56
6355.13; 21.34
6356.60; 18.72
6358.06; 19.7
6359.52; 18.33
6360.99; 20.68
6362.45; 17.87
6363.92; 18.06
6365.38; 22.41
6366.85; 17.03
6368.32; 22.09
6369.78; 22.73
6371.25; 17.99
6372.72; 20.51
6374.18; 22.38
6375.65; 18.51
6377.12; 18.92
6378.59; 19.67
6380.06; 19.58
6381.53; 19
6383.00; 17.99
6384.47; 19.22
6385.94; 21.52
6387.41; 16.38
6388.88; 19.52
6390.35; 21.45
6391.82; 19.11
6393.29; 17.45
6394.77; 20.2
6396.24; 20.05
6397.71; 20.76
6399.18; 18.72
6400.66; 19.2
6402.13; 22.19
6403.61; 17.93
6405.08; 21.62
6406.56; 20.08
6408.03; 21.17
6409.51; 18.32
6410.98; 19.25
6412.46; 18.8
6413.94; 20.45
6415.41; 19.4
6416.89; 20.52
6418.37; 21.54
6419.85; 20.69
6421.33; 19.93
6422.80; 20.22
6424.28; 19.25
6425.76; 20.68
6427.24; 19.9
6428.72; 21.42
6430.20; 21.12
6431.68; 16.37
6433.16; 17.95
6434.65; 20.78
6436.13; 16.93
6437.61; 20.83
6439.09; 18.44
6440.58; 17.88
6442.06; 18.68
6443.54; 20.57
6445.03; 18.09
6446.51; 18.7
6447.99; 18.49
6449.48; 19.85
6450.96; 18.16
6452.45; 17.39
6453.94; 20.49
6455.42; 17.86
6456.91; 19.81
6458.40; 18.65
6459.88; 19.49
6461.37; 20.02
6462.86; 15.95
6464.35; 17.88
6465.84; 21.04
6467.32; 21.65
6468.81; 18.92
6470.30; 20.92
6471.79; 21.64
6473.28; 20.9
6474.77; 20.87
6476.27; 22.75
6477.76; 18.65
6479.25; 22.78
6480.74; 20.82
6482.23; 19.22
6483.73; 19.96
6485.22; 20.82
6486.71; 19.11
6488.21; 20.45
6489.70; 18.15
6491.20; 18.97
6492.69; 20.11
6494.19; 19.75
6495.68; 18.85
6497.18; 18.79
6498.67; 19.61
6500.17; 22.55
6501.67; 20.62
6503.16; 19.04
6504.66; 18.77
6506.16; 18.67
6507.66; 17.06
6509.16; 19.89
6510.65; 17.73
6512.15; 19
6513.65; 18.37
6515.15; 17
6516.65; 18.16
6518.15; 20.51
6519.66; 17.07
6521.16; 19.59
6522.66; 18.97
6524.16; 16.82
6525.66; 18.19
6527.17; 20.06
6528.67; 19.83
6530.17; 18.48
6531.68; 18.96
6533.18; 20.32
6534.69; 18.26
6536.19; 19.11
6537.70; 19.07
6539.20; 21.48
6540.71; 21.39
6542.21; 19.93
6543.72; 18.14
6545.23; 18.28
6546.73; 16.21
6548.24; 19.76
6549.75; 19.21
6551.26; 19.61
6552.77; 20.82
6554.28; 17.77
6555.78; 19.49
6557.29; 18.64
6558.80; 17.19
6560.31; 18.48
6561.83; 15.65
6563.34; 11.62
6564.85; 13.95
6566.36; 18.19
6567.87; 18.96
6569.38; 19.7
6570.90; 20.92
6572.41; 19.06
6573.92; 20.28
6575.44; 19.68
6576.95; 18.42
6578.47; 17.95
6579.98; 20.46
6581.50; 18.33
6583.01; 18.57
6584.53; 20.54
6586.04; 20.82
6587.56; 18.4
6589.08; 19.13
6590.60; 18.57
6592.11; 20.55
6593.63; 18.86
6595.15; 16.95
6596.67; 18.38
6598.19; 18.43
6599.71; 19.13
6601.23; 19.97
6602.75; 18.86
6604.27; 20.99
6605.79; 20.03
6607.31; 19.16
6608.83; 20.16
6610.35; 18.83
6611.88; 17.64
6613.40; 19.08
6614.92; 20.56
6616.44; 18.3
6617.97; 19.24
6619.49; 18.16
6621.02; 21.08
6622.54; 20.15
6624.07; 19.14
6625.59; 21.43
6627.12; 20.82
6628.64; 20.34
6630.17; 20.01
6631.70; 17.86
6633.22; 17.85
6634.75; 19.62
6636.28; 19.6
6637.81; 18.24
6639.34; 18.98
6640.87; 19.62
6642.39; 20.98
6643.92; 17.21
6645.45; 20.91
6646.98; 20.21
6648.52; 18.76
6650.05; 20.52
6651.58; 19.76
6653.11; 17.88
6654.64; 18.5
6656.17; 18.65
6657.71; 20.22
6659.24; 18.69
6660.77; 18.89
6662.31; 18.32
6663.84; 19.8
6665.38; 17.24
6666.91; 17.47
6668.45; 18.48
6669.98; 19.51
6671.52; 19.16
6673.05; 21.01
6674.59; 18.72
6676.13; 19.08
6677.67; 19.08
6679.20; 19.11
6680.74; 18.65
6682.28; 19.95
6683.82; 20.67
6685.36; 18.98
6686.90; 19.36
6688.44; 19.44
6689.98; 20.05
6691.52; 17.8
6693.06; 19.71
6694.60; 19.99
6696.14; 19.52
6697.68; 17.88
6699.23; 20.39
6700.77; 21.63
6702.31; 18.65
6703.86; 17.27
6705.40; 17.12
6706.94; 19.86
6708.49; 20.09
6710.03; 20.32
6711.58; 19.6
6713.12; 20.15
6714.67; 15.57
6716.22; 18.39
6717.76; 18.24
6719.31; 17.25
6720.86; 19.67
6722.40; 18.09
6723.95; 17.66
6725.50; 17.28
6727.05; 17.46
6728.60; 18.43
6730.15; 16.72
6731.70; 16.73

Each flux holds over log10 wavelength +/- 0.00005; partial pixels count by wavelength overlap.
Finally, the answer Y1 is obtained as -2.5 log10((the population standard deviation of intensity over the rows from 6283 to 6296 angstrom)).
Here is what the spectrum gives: -0.53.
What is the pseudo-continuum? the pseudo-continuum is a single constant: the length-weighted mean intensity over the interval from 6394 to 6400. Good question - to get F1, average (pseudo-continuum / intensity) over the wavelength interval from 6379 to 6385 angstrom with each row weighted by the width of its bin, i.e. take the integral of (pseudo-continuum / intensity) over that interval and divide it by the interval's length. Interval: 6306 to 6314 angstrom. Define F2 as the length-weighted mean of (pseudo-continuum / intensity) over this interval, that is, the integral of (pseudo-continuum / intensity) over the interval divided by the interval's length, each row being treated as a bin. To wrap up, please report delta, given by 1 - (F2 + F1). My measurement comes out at -1.01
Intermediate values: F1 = 1.05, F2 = 0.96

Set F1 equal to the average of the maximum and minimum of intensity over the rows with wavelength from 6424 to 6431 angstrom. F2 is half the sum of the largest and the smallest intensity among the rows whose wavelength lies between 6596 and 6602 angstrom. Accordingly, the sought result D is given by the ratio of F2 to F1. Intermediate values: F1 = 20.3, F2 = 19.2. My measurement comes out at 0.94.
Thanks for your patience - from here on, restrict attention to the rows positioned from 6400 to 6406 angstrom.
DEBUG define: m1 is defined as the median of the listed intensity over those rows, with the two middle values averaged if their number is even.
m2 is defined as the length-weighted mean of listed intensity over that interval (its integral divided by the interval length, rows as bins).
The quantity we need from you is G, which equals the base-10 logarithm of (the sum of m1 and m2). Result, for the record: 1.609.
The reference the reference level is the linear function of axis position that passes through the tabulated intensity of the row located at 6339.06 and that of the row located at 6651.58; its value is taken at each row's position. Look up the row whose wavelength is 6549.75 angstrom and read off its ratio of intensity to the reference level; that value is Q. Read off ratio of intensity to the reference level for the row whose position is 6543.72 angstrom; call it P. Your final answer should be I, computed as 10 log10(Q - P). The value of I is -12.7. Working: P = 0.91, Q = 0.97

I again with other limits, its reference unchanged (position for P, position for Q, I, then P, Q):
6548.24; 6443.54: -14.8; 0.99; 1.03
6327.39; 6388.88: -13.7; 0.93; 0.97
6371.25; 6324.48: -8.0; 0.89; 1.05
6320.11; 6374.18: -13.4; 1.06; 1.11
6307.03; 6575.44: -17.1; 0.97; 0.99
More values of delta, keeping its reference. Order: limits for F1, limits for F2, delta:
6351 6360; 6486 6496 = -1.02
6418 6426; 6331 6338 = -0.97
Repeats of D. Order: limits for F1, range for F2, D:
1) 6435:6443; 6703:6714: 0.99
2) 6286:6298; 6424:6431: 1.00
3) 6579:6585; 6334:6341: 1.06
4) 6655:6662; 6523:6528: 0.95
